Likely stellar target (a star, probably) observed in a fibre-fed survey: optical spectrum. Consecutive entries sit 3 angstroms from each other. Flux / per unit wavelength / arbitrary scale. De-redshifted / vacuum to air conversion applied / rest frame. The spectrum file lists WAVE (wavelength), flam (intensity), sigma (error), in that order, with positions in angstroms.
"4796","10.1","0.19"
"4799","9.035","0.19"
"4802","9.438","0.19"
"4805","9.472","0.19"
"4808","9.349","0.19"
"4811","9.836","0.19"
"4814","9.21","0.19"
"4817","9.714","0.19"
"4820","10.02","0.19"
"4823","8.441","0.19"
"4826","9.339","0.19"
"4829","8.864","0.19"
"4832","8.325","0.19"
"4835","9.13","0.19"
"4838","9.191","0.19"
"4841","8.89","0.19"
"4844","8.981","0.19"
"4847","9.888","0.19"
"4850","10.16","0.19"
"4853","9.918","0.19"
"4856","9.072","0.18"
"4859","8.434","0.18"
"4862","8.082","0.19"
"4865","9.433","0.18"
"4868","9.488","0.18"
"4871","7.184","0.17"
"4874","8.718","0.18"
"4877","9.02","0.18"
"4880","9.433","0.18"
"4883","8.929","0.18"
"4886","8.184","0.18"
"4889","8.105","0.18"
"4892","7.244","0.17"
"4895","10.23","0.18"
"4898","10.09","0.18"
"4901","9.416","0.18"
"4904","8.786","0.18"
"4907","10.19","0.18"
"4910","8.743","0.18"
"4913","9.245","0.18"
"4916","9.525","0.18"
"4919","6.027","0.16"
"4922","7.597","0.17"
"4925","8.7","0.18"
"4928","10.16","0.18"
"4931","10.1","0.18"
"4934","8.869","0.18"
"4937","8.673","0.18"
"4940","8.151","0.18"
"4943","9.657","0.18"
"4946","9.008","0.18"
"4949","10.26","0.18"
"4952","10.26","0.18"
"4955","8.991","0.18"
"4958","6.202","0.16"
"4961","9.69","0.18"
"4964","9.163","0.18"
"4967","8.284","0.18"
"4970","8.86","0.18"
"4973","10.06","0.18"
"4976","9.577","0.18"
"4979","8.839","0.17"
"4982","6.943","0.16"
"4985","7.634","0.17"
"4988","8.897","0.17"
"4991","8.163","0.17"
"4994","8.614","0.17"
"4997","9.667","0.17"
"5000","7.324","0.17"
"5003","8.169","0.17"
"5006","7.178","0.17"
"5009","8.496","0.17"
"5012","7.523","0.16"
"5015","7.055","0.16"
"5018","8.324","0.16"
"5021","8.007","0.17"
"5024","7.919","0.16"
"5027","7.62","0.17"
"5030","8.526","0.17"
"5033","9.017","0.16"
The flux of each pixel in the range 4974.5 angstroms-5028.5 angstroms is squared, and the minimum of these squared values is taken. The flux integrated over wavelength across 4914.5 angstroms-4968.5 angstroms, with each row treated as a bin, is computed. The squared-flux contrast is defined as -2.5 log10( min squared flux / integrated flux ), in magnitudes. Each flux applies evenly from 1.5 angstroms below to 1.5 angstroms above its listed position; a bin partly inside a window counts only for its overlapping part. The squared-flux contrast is 2.49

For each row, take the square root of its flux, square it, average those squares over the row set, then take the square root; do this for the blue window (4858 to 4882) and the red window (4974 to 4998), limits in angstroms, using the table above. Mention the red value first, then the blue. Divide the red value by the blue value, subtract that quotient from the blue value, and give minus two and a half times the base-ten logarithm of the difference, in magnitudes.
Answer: -0.73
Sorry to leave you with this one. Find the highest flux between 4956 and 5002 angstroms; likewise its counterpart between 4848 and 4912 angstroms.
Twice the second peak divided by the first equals 2.03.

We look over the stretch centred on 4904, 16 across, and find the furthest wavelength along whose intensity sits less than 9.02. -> 4910 angstroms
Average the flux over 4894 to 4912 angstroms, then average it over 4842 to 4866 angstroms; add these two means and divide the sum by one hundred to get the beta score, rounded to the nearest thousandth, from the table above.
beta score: 0.188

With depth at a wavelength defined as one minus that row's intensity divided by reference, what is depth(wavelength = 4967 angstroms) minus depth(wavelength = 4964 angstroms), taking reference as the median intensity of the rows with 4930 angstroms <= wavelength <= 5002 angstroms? 0.10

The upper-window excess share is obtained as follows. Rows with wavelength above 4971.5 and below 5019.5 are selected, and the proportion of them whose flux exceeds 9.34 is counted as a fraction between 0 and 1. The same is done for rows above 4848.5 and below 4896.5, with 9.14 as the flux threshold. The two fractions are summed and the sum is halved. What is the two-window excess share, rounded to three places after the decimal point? 0.281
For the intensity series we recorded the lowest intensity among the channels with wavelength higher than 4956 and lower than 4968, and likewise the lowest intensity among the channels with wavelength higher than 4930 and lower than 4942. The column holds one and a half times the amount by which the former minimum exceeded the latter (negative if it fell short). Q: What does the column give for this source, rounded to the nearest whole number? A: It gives -3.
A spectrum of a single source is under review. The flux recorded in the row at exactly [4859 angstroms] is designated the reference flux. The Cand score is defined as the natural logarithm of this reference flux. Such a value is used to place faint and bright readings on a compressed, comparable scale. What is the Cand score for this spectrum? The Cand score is 2.13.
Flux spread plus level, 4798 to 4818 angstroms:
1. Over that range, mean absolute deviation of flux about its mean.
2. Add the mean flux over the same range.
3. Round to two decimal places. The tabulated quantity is 9.64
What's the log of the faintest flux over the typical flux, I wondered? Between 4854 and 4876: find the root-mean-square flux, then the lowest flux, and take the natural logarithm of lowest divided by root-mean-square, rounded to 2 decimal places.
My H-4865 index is -0.19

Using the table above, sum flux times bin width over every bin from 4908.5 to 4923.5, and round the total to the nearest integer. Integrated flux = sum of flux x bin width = 123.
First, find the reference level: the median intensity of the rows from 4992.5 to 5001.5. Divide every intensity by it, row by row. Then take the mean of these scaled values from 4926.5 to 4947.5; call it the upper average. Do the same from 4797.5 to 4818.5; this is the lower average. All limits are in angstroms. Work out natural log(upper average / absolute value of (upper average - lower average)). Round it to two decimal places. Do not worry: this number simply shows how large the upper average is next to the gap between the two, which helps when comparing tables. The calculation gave 3.81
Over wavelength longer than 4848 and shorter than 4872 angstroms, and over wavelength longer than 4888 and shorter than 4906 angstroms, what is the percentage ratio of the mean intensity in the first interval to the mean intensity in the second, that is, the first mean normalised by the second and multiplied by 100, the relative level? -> 99.9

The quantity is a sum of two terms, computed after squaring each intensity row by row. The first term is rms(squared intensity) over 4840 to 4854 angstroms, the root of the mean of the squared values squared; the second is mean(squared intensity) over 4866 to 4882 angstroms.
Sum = 170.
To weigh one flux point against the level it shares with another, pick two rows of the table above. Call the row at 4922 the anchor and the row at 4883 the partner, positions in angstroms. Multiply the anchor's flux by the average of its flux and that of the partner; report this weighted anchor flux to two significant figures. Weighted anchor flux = 63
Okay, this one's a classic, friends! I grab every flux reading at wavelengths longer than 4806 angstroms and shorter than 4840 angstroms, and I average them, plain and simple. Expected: 9.2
